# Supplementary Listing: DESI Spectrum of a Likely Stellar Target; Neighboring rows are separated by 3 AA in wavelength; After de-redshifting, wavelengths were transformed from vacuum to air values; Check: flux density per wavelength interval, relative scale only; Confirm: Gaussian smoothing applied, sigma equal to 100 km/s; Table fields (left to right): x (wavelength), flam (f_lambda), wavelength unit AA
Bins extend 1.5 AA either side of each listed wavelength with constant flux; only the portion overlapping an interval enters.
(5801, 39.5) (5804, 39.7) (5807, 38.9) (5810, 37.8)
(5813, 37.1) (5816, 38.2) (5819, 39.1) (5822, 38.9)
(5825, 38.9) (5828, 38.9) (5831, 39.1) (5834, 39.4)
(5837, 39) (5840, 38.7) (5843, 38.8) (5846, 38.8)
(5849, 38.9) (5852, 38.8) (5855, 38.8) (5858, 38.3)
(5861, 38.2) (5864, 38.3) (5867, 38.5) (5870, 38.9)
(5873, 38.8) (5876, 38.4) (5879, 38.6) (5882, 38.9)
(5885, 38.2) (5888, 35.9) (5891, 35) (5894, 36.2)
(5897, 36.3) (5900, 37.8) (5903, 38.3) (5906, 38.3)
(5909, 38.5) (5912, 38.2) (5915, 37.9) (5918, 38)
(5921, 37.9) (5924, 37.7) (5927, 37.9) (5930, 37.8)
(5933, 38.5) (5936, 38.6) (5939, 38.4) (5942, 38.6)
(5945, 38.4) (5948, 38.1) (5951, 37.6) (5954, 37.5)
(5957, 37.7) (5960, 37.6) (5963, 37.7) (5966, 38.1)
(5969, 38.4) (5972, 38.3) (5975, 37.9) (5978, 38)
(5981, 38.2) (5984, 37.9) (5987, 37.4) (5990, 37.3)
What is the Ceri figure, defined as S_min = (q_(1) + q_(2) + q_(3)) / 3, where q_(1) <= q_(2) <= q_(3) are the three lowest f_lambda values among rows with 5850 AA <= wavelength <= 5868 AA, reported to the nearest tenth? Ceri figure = 38.3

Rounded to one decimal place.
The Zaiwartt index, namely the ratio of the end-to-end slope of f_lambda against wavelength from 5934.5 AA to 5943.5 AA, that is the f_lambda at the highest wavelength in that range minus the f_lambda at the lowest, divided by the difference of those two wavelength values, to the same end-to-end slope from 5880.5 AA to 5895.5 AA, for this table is 0.0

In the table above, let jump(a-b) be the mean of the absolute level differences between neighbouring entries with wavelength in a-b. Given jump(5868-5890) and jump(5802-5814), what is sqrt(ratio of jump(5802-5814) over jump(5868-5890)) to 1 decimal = 1.1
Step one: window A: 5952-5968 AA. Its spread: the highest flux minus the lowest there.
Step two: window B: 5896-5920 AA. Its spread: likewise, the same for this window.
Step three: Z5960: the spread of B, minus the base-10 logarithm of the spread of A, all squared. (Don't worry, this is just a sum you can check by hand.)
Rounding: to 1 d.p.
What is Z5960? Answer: 5.9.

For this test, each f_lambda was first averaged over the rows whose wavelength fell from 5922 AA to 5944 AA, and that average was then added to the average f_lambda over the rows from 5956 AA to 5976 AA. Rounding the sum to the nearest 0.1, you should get 76.2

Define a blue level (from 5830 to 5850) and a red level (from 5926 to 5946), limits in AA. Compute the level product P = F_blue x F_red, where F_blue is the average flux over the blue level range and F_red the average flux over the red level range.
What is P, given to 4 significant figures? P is 1493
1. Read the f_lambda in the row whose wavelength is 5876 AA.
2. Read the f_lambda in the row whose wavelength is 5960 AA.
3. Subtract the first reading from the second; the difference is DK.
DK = -0.8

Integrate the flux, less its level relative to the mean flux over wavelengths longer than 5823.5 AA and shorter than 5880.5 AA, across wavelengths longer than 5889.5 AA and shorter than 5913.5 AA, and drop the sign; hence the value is 34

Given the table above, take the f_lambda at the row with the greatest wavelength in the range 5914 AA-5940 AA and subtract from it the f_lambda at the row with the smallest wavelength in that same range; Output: 0.50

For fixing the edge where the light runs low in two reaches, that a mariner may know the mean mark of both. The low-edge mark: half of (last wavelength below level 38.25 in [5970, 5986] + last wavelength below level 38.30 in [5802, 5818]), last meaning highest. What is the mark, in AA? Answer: 5900.0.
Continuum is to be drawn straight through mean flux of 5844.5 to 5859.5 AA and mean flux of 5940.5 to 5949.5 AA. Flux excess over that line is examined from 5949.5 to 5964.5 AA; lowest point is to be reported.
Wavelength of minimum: 5954 AA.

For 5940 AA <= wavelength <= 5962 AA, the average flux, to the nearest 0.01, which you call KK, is 37.93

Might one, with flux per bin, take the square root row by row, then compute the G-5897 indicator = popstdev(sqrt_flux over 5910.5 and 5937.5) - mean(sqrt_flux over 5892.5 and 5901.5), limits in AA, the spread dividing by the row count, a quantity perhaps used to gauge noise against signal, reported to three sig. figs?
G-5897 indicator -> -6.04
